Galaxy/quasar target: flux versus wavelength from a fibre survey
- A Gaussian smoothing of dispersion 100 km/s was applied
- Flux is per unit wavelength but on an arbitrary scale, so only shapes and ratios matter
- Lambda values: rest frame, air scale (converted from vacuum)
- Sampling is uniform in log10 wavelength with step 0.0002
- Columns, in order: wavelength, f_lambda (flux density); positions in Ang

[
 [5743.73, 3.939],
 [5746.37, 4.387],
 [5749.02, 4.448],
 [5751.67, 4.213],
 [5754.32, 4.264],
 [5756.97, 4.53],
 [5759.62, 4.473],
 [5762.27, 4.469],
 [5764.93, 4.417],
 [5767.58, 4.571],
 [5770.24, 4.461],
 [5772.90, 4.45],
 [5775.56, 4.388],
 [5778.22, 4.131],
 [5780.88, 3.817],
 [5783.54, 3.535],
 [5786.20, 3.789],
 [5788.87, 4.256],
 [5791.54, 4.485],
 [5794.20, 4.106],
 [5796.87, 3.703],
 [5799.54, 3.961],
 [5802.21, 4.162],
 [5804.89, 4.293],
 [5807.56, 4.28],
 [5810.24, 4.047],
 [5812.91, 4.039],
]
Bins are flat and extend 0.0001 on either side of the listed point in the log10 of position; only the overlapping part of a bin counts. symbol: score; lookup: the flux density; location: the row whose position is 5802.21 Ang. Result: 4.162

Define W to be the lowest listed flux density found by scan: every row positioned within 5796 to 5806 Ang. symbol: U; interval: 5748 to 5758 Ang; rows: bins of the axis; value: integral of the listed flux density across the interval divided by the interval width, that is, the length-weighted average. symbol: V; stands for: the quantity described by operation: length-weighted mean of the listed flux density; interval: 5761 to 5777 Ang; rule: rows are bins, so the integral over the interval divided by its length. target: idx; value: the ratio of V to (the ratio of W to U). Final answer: 5.2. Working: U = 4.4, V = 4.455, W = 3.703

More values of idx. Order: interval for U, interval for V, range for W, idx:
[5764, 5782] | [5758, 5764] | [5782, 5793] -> 5.5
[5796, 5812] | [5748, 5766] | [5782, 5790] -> 5.1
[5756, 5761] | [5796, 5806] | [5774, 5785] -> 5.1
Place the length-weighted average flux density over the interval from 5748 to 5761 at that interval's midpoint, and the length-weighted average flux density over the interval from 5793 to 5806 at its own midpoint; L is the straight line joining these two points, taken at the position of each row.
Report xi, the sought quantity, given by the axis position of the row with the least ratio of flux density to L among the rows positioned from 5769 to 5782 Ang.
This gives 5780.88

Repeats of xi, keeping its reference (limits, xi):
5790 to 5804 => 5796.87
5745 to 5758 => 5751.67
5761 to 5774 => 5764.93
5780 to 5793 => 5783.54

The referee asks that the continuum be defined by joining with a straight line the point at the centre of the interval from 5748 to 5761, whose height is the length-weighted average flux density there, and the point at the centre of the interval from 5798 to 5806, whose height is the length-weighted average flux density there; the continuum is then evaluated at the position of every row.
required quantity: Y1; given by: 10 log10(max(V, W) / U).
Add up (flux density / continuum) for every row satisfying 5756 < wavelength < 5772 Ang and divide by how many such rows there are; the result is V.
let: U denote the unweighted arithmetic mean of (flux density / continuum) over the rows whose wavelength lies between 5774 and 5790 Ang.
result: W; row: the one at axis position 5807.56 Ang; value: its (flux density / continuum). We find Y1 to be 0.46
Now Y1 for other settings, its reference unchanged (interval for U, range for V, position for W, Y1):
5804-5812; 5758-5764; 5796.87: 0.00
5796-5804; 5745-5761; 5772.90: 0.37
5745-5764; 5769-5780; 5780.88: 0.07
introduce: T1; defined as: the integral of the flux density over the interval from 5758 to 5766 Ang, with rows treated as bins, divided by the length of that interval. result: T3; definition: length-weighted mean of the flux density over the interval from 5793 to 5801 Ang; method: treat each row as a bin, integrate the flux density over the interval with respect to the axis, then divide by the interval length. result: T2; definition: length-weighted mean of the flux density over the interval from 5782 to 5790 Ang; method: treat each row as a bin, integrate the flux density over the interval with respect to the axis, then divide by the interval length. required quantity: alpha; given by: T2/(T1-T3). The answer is 7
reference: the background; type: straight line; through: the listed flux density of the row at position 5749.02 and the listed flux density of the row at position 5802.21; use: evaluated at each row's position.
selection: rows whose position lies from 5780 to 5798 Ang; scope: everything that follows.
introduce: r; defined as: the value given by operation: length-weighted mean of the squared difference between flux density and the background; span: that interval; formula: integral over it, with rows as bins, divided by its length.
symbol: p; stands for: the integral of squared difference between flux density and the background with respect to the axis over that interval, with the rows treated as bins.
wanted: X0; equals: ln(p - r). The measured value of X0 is 1.1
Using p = 3.2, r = 0.180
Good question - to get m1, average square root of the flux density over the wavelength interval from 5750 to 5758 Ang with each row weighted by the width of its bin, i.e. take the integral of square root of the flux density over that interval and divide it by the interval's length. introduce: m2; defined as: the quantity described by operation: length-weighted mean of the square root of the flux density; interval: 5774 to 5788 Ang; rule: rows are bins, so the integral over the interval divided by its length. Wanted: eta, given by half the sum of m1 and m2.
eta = 2.03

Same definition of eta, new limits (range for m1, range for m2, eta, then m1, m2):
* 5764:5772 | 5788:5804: 2.07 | 2.12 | 2.03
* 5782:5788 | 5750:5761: 2.01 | 1.93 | 2.09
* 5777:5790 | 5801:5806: 2.01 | 1.97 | 2.05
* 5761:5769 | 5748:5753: 2.10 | 2.12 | 2.08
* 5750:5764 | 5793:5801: 2.04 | 2.10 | 1.98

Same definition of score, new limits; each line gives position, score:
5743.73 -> 3.939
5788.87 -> 4.256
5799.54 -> 3.961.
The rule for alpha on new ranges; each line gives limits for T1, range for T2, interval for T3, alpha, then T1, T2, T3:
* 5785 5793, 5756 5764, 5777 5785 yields 13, 4.18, 4.48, 3.8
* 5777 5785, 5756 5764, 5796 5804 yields -31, 3.83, 4.48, 4.0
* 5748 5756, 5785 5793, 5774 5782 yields 23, 4.31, 4.18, 4.1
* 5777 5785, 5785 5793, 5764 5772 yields -6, 3.83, 4.18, 4.5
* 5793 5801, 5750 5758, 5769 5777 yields -9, 3.92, 4.33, 4.4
